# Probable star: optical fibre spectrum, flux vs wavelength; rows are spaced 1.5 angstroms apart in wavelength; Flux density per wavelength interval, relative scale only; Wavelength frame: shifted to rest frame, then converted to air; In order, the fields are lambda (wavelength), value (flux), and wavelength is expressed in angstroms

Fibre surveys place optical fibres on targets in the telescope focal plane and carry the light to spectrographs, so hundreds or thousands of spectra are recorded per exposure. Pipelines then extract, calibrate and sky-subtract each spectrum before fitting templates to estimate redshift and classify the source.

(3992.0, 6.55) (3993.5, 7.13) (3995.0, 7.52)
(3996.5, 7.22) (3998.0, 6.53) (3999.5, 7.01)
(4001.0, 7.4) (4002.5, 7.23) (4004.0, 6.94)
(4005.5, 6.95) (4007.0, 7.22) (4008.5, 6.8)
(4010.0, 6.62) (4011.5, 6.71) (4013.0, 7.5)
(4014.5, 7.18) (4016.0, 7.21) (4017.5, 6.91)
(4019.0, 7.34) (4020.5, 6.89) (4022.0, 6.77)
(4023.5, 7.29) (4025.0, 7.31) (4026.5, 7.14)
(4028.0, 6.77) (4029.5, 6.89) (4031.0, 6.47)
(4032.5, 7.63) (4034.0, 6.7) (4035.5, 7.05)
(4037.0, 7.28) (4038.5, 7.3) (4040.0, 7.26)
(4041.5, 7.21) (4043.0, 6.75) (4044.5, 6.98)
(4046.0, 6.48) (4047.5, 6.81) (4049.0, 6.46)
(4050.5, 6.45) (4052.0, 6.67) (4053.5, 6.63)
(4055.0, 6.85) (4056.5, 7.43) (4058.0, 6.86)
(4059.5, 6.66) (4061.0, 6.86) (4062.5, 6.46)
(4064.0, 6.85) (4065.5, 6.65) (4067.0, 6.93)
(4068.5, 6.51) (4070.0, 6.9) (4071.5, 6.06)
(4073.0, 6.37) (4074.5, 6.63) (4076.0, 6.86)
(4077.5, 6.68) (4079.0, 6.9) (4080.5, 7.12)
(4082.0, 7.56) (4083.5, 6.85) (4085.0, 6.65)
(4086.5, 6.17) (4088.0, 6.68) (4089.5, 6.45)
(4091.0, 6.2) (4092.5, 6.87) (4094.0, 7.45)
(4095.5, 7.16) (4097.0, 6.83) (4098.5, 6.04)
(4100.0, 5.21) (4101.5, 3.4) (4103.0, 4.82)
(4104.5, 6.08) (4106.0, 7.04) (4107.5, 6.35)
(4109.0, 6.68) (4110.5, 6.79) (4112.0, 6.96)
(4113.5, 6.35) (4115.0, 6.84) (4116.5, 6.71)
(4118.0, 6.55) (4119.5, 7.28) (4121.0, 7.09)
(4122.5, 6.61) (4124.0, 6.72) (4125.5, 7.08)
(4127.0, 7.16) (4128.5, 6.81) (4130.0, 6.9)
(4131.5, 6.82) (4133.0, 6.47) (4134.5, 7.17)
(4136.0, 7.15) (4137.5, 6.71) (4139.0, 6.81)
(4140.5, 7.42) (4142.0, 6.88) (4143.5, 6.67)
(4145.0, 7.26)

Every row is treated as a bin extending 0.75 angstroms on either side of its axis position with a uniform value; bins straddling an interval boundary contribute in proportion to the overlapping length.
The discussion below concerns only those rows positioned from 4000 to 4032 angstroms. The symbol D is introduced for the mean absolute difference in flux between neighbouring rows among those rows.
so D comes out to 0.27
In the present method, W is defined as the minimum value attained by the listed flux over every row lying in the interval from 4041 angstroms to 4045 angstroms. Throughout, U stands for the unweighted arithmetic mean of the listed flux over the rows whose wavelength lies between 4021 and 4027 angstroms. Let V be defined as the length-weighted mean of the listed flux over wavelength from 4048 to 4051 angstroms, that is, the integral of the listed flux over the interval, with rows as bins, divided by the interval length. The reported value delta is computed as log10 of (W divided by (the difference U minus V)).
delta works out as 1.02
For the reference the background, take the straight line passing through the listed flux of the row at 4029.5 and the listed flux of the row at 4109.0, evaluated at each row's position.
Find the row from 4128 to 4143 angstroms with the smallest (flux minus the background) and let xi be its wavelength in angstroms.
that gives 4133.0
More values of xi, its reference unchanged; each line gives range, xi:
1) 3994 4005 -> 3998.0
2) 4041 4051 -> 4050.5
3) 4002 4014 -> 4010.0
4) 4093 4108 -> 4101.5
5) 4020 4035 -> 4031.0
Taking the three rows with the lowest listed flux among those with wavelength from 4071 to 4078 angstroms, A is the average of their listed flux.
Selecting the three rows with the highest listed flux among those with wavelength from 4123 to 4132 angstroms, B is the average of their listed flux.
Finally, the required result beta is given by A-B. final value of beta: -0.69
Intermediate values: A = 6.4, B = 7.05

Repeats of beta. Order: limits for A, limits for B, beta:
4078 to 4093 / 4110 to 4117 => -0.59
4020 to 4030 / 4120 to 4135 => -0.33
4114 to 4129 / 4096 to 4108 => -0.12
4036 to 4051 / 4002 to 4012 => -0.67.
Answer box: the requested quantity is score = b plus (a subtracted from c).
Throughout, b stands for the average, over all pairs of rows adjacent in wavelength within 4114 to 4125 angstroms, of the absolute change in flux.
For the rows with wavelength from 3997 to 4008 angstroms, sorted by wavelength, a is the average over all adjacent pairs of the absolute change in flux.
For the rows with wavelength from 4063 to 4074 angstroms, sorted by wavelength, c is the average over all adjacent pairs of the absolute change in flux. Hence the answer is 0.44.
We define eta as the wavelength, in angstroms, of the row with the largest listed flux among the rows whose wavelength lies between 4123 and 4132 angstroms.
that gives 4127.0 angstroms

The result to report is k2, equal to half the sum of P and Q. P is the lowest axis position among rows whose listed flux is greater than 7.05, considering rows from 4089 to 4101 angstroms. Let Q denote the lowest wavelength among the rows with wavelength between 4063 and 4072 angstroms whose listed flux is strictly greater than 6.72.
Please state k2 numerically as 4079.0 angstroms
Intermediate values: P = 4094.0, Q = 4064.0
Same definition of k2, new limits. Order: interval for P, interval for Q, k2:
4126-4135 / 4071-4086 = 4101.5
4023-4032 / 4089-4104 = 4058.0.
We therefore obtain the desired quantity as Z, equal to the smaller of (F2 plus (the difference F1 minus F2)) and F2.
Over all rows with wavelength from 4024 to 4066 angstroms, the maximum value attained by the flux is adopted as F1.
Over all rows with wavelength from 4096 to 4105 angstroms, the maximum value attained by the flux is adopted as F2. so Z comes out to 6.8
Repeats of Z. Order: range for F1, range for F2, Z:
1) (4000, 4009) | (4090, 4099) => 7.4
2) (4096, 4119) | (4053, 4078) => 7.0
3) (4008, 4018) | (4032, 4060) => 7.5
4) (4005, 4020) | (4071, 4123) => 7.5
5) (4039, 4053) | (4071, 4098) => 7.3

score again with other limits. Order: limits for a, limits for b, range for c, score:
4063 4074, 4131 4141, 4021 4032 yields 0.23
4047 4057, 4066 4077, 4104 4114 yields 0.65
